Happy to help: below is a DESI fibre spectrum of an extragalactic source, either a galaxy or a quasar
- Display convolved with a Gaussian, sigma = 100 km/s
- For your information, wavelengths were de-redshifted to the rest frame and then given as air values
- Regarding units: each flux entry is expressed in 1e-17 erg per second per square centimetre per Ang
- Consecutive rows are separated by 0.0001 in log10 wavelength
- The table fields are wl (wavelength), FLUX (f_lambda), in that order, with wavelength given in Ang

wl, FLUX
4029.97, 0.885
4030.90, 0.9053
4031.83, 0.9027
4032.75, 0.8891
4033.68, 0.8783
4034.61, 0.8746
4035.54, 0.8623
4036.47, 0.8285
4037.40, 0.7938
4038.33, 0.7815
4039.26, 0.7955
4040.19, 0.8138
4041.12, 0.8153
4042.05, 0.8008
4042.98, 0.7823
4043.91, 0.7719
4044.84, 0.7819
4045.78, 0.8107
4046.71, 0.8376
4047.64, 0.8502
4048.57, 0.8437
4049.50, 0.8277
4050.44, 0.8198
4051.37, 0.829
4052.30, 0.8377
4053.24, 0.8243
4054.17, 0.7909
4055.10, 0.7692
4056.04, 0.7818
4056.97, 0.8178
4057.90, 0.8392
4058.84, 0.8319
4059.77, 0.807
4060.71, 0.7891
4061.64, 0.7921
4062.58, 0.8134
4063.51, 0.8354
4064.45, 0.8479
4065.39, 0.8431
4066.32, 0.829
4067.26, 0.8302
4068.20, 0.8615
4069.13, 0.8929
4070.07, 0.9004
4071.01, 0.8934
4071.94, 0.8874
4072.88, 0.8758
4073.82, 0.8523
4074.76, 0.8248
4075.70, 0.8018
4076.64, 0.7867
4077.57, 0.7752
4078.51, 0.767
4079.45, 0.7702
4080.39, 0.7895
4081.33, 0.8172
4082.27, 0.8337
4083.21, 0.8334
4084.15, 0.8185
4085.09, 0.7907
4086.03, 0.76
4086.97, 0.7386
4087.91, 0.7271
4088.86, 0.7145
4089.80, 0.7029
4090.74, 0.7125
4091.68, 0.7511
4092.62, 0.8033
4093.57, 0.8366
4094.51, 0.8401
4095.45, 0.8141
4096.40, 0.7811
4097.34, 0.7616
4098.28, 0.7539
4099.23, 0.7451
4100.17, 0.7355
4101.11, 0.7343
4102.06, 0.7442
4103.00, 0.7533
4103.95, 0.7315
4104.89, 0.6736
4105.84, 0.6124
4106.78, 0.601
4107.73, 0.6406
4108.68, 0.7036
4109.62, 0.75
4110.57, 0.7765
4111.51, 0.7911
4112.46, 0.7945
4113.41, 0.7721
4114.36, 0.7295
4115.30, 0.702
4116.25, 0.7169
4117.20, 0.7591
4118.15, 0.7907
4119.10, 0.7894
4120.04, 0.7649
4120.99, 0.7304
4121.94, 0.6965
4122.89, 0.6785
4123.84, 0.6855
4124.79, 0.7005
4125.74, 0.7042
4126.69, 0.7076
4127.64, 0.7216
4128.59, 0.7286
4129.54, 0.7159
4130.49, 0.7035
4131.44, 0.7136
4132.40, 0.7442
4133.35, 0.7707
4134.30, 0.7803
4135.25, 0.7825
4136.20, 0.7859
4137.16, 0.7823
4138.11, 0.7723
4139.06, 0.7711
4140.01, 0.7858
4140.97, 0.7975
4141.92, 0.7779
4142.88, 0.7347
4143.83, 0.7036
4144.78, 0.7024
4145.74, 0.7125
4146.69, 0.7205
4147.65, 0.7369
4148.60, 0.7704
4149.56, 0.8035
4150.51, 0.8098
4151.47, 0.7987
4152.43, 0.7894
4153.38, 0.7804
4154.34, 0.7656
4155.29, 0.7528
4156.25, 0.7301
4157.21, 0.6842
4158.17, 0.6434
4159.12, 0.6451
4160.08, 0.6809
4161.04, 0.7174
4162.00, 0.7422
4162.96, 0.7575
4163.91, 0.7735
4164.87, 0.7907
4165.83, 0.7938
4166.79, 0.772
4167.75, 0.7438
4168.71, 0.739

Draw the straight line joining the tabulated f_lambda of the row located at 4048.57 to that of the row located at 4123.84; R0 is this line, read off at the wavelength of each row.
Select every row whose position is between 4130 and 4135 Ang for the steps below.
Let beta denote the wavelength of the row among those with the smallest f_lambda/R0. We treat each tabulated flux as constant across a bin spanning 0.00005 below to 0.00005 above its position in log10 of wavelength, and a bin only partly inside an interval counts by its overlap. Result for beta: 4130.49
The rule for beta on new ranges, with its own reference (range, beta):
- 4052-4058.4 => 4055.10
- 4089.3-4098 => 4089.80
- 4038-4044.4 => 4038.33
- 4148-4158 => 4157.21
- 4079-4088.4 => 4087.91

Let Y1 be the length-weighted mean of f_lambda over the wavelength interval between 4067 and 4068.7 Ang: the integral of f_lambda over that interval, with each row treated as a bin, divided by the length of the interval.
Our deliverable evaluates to 0.85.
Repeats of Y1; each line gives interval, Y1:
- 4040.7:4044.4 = 0.79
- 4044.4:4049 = 0.82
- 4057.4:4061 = 0.82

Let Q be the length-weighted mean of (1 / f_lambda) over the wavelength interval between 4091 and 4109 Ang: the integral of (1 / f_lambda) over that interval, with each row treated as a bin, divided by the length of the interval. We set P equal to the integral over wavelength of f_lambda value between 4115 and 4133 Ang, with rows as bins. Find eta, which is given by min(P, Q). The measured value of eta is 1.37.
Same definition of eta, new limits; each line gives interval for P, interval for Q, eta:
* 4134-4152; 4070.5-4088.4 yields 1.24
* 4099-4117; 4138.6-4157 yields 1.32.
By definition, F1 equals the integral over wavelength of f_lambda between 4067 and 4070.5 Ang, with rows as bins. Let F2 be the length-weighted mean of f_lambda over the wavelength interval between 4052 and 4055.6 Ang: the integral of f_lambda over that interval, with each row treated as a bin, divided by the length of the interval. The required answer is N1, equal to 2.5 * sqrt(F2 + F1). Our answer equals 4.91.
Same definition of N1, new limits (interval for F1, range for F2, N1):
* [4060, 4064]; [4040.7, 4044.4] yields 5.01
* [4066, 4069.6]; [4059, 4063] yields 4.92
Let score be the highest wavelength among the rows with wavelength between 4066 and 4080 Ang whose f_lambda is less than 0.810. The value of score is 4079.45 Ang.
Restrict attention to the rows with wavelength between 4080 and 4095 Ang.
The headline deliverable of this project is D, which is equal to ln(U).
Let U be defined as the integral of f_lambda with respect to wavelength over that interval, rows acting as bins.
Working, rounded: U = 11.7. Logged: 2.46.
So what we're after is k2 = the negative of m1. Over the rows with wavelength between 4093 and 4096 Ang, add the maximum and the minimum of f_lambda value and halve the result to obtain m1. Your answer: -0.83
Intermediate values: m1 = 0.83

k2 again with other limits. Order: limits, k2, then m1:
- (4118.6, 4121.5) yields -0.76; 0.76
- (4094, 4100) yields -0.79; 0.79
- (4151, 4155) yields -0.78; 0.78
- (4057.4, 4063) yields -0.81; 0.81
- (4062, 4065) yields -0.83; 0.83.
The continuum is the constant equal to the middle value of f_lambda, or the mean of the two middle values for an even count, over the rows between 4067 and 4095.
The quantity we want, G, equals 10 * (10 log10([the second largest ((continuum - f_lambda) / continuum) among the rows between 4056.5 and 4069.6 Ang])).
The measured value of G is -165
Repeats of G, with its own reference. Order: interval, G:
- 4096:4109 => -61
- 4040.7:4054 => -146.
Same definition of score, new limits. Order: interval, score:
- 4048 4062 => 4061.64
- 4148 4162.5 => 4162.00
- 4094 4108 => 4107.73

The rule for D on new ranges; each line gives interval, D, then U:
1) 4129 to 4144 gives 2.43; 11.4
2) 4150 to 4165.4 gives 2.44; 11.4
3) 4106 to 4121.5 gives 2.43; 11.4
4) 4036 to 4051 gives 2.50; 12.1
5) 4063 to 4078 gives 2.54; 12.7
